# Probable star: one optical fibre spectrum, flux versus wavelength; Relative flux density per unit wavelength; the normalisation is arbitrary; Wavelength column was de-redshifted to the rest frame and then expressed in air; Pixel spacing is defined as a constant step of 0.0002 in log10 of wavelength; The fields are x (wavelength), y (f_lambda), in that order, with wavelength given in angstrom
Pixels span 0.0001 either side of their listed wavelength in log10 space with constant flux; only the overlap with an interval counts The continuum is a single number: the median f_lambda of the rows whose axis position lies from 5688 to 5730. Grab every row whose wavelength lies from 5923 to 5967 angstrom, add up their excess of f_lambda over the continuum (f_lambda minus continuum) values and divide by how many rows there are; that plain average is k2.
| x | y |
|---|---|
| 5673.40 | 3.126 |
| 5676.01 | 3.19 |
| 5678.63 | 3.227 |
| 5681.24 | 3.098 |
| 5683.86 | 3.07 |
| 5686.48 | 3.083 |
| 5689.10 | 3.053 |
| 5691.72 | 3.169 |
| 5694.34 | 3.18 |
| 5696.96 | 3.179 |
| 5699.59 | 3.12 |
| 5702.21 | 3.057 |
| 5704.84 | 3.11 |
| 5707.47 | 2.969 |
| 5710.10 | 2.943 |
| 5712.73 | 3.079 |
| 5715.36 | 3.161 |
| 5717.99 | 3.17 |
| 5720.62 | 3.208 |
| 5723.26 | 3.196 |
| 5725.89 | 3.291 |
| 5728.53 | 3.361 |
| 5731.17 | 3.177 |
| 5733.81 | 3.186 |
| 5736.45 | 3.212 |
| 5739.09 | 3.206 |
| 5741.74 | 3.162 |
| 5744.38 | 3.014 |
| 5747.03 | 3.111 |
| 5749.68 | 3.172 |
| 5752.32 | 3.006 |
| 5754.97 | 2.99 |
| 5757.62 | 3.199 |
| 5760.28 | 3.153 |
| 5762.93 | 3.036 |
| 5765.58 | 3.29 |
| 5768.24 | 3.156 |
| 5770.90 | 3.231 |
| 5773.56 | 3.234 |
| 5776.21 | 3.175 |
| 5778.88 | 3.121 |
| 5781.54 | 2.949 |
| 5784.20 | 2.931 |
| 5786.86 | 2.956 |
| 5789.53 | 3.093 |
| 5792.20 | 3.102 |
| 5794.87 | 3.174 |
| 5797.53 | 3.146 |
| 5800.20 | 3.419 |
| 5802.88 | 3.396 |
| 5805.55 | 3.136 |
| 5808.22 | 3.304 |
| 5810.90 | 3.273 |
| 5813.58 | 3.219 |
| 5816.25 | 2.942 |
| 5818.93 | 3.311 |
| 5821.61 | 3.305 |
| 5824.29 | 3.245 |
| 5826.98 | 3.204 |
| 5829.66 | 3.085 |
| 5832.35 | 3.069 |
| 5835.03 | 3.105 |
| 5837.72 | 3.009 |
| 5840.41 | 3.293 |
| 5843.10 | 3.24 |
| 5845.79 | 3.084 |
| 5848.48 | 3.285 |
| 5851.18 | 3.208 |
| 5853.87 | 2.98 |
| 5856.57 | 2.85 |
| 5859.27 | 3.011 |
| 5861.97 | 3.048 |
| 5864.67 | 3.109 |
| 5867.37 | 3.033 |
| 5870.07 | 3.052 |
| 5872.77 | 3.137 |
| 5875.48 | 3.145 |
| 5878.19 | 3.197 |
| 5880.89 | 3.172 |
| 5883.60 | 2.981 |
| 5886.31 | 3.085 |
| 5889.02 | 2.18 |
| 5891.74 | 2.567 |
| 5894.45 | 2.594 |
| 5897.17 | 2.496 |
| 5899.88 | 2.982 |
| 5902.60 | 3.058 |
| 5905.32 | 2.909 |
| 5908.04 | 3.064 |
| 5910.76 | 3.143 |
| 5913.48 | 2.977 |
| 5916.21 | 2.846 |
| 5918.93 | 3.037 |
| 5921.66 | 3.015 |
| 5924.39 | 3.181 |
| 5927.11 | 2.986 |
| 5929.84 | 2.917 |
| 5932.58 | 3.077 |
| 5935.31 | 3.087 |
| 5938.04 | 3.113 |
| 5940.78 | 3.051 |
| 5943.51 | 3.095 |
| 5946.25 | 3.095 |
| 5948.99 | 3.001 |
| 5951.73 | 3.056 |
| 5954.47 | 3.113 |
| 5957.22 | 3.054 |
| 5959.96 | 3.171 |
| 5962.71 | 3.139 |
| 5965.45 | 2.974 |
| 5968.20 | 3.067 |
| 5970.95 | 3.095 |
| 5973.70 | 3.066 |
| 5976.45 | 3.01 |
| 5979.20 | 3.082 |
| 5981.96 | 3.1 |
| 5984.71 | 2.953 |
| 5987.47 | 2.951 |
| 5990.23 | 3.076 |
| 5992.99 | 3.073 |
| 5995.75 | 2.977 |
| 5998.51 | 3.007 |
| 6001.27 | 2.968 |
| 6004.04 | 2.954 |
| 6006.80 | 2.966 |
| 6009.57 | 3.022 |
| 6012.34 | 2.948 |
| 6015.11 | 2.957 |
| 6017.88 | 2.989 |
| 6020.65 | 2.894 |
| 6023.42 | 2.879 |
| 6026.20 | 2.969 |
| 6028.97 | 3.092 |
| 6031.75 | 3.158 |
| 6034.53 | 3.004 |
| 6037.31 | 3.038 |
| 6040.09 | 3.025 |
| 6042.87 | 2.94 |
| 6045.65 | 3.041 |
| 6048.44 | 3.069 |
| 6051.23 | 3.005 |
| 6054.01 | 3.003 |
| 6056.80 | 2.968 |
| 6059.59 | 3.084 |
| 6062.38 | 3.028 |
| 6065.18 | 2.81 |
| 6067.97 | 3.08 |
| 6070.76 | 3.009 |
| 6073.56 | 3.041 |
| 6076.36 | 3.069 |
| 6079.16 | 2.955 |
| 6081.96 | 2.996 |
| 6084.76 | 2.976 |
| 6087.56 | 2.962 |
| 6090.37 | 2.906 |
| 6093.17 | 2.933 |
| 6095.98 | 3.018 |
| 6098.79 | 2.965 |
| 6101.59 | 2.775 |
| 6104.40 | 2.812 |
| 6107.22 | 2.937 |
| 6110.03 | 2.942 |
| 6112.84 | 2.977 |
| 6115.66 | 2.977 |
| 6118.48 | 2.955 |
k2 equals -0.10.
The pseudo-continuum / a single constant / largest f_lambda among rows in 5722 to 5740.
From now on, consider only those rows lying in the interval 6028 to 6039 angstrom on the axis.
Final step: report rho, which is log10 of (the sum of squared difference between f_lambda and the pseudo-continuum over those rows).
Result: -0.46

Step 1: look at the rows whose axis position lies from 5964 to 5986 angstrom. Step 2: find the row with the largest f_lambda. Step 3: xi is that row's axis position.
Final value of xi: 5981.96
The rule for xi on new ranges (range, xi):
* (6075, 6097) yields 6076.36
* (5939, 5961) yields 5959.96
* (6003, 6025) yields 6009.57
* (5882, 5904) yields 5886.31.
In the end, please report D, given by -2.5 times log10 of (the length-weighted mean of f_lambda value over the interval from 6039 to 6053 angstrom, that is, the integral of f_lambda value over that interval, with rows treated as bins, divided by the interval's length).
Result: -1.20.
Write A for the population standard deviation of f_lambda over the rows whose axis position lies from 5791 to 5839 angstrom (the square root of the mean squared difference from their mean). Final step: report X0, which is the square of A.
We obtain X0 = 0.016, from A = 0.126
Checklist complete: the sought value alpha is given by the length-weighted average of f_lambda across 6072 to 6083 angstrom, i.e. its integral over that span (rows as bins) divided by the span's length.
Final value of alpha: 3.01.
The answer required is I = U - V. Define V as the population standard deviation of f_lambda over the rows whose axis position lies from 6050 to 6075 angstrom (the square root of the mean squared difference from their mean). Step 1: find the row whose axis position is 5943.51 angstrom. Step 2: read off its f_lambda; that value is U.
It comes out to 3.02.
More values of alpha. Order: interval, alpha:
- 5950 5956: 3.08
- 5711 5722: 3.15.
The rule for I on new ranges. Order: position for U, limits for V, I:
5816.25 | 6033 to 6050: 2.90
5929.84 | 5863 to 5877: 2.87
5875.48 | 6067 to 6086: 3.10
